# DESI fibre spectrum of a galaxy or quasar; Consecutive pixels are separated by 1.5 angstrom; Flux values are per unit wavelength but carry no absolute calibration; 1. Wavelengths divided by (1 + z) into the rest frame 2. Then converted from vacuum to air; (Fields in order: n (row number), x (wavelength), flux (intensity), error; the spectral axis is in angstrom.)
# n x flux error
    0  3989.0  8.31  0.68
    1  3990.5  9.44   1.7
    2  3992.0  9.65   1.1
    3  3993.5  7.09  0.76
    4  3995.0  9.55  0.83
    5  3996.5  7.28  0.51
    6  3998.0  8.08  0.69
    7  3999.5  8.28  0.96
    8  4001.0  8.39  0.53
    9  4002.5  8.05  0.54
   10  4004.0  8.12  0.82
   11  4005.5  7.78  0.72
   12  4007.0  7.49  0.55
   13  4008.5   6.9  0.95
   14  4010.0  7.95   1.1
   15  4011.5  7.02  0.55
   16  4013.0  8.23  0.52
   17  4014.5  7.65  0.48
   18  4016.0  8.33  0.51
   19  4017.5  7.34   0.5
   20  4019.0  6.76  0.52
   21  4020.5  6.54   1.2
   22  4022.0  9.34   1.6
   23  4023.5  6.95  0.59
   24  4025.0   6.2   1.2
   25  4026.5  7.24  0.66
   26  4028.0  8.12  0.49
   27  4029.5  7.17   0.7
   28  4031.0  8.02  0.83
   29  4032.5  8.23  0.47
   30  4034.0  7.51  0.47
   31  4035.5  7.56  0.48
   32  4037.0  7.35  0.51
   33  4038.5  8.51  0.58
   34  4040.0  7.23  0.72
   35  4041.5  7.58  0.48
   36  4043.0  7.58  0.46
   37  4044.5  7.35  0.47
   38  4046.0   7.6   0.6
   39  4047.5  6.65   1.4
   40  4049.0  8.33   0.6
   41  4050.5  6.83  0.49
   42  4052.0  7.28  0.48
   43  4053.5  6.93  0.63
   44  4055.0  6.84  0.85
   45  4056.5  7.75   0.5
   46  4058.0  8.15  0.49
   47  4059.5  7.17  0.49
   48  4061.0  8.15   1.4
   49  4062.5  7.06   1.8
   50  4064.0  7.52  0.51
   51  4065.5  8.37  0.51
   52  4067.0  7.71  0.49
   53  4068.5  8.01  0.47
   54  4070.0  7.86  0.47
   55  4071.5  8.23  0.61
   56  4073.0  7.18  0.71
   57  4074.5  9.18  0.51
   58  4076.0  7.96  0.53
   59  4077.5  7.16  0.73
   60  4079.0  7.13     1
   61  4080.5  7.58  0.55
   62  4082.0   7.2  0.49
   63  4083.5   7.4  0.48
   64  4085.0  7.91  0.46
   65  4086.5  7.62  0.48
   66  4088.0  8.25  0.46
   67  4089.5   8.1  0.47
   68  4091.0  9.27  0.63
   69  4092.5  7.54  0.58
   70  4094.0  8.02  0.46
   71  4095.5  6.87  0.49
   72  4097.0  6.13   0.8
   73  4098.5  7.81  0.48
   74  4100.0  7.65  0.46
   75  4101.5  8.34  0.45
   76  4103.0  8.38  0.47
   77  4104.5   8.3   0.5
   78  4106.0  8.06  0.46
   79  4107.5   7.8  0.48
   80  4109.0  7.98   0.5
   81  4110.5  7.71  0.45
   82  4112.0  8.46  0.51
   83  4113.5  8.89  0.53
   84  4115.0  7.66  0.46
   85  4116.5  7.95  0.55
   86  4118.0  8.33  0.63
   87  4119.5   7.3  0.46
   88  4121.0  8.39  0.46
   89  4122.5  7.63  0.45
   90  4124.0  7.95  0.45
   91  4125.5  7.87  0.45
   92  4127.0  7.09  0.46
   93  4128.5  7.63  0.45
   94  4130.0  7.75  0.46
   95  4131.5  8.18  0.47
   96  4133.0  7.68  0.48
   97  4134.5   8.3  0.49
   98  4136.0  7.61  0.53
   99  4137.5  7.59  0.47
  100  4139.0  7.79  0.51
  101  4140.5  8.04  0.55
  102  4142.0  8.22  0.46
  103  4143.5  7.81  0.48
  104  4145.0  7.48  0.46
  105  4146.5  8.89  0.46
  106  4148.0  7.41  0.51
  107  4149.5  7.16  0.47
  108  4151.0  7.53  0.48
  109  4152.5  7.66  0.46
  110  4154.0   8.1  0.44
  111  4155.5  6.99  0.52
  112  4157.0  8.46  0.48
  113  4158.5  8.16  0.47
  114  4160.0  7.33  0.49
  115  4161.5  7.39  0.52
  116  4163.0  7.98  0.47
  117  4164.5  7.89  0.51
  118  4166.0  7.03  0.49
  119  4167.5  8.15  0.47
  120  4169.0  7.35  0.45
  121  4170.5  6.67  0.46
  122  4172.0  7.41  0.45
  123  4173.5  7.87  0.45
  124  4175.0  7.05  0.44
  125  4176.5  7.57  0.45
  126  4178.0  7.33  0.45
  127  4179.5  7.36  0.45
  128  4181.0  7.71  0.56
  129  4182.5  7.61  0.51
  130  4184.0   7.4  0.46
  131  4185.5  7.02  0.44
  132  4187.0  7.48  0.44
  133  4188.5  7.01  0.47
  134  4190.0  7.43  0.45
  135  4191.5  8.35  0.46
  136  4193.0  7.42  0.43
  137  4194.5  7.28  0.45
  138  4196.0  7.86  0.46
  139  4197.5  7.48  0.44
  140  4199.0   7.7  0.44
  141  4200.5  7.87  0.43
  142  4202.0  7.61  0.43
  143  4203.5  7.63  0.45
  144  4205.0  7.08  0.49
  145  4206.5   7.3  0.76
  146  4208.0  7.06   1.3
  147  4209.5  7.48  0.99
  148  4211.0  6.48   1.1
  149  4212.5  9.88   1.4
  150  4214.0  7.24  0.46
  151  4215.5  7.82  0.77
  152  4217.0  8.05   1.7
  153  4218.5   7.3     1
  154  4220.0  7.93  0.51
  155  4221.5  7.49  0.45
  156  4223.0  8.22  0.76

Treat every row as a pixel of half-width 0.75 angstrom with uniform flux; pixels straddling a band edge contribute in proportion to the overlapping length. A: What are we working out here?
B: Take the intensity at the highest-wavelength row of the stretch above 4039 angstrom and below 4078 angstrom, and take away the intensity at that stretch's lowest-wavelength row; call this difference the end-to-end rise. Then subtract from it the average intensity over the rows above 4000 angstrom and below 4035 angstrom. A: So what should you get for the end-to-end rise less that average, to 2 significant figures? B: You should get -7.7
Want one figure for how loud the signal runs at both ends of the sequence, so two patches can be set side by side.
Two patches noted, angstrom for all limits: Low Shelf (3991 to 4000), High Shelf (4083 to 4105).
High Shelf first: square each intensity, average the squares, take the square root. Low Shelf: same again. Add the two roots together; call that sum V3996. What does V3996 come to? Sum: 16.3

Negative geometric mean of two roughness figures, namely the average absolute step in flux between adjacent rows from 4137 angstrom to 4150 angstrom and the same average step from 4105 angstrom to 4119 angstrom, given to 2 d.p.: -0.52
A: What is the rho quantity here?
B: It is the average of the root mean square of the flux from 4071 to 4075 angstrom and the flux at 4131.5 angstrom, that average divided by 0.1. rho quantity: 82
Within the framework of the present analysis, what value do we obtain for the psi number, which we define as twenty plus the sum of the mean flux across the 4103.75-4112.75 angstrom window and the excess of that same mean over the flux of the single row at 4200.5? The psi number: 28.2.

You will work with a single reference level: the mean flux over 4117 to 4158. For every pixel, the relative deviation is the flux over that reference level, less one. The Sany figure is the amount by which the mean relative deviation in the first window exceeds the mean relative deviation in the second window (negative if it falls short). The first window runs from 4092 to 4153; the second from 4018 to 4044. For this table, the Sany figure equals 0.039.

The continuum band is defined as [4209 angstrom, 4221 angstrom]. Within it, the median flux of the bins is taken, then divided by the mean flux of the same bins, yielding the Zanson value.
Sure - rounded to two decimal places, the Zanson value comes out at 0.98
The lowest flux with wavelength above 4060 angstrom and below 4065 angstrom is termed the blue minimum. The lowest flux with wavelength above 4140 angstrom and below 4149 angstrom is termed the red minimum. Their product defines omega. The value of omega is 52.3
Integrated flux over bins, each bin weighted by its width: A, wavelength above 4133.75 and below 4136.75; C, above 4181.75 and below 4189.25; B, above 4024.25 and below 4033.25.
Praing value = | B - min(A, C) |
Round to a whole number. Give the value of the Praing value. 44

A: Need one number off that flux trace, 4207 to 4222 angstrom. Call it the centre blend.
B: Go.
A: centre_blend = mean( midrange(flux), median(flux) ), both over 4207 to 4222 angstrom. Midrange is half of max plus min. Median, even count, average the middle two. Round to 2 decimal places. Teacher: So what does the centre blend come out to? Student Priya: 7.83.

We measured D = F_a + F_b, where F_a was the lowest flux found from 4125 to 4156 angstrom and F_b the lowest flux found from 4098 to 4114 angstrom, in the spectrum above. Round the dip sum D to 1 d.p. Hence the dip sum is 14.6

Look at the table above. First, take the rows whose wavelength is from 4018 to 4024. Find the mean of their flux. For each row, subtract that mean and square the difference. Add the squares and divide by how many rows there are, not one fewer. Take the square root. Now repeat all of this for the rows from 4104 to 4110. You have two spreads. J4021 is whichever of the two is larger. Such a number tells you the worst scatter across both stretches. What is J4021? 1.1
